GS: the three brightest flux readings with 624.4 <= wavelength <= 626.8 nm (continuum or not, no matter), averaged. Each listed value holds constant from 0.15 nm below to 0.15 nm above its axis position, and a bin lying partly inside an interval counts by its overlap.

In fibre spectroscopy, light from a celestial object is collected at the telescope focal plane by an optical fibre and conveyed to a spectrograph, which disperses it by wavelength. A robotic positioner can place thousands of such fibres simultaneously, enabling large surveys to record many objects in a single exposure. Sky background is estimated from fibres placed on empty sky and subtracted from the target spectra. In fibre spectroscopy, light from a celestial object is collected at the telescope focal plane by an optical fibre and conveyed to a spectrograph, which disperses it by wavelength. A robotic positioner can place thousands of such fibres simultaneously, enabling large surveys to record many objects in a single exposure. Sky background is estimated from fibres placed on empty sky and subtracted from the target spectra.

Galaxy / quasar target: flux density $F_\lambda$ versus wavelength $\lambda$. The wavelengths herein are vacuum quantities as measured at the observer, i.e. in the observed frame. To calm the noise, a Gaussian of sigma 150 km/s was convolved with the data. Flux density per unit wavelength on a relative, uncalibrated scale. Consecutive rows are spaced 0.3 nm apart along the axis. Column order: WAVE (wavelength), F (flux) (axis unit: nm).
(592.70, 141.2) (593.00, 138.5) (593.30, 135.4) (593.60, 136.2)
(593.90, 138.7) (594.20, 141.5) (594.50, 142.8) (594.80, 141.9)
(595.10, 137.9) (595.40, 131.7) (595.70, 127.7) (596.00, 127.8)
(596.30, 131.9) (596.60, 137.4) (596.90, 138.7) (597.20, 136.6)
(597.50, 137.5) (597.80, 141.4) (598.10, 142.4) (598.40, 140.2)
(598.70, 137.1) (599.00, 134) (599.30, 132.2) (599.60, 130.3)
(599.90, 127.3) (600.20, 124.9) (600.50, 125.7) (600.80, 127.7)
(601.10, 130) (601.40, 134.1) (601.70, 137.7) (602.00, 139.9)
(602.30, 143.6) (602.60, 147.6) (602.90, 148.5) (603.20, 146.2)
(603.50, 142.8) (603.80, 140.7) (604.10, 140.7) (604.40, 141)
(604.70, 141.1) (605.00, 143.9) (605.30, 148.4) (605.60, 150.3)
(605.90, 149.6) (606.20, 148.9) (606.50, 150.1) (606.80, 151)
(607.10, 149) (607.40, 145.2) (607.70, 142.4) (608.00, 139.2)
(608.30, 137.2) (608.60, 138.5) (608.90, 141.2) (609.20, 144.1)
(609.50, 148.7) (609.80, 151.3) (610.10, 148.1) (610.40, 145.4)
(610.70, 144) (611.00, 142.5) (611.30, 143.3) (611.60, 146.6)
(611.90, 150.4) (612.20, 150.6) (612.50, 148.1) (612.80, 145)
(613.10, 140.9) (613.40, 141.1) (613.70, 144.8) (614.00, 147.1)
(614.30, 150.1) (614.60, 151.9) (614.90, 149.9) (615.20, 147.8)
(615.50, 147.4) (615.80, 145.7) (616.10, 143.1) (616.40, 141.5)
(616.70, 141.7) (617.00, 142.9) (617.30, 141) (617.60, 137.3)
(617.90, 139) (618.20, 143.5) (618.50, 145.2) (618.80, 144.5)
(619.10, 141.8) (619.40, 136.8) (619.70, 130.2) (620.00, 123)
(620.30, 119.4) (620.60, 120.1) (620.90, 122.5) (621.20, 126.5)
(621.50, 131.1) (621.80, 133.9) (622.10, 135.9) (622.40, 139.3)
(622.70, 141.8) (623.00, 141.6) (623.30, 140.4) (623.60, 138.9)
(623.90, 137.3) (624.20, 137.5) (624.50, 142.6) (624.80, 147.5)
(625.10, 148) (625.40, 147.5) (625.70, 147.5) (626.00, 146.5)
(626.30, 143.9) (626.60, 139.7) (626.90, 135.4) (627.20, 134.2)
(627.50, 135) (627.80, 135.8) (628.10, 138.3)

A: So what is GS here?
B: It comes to 148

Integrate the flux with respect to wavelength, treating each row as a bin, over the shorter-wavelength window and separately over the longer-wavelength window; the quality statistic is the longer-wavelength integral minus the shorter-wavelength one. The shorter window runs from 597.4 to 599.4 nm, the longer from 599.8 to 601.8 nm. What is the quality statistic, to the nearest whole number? -17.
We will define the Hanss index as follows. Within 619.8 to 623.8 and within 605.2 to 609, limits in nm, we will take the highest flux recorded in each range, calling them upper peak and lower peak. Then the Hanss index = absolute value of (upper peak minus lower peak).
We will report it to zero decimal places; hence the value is 9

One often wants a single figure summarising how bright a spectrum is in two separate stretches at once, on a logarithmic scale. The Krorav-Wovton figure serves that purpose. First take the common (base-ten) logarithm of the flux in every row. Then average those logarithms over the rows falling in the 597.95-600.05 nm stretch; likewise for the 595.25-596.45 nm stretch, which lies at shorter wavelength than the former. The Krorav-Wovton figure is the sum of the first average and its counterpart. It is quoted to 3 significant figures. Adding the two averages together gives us 4.24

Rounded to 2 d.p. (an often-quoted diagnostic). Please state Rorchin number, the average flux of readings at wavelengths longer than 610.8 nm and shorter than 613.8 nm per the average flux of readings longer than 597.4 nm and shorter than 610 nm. 1.03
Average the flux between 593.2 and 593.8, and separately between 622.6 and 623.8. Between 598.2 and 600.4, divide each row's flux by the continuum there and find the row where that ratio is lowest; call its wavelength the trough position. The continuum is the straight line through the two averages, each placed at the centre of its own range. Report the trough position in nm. 600.20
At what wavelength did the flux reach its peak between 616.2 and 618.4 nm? 618.20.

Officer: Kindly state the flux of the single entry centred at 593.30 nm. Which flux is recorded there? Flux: 135.4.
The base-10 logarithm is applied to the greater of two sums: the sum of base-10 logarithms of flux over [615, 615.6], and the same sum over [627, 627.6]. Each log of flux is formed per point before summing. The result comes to 0.637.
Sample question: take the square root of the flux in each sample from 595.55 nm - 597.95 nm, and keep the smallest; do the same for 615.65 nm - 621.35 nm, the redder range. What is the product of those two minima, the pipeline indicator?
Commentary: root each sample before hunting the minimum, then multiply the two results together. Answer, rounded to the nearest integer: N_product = 123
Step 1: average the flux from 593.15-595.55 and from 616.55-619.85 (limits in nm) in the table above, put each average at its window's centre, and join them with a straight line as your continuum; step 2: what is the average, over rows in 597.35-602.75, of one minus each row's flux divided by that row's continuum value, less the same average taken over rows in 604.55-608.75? 0.069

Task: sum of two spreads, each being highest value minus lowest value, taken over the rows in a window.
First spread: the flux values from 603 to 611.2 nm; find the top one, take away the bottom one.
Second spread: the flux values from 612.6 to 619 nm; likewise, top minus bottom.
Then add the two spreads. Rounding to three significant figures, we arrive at 28.7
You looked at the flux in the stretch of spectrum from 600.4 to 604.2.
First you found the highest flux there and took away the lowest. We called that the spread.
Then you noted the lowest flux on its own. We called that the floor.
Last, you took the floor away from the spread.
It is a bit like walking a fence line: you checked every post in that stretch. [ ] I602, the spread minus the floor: -103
